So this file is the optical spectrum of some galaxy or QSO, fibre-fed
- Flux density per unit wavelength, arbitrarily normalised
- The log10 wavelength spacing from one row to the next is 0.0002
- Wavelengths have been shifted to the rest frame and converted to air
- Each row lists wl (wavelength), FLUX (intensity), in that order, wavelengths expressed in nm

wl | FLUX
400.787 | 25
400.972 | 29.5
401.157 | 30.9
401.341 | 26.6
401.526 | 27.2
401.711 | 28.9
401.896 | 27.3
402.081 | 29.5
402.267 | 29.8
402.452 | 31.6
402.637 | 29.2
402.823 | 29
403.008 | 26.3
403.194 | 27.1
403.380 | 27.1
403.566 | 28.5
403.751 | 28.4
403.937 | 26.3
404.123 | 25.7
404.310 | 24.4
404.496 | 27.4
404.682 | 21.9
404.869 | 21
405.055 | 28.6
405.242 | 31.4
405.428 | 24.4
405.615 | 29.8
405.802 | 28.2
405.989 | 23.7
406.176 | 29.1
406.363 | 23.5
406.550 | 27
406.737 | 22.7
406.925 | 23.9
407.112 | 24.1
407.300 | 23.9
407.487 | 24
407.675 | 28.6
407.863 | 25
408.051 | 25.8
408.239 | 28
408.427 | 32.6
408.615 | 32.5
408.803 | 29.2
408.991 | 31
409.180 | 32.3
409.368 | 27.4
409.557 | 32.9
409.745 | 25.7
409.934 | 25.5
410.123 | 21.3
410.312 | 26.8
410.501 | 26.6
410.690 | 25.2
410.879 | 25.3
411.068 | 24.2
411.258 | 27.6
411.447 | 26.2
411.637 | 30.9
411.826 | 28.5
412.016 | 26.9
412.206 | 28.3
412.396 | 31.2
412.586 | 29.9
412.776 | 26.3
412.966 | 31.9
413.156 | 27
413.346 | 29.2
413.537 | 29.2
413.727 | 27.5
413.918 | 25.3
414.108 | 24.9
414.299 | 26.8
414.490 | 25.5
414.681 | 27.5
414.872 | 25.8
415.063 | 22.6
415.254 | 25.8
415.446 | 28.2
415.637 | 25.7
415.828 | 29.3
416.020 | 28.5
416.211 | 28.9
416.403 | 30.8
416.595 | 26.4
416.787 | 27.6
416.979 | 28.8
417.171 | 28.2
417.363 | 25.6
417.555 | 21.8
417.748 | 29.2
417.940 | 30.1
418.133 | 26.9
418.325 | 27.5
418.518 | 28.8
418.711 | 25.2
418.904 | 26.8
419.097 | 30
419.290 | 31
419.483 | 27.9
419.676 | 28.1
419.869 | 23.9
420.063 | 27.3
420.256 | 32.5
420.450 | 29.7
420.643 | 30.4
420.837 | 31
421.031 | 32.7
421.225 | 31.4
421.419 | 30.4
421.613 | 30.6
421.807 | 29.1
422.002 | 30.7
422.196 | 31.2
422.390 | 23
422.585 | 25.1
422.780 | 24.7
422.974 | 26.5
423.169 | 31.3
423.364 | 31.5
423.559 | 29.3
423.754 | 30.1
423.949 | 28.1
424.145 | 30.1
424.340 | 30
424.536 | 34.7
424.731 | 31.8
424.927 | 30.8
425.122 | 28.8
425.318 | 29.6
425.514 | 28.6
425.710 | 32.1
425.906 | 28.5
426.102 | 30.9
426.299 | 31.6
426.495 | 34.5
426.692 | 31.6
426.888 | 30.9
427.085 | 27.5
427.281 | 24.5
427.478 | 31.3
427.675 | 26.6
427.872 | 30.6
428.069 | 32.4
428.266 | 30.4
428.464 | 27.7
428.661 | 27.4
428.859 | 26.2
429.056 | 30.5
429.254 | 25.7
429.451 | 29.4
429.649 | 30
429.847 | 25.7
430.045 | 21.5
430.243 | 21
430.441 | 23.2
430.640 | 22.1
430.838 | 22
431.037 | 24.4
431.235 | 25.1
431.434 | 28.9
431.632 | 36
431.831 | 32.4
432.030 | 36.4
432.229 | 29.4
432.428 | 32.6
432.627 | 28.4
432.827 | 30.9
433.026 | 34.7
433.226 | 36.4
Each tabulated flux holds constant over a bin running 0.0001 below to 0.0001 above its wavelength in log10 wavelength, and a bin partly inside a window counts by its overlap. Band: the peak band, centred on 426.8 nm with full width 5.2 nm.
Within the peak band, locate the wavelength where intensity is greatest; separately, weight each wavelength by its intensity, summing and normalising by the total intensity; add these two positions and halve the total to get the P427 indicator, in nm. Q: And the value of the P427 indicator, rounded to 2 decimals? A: 425.64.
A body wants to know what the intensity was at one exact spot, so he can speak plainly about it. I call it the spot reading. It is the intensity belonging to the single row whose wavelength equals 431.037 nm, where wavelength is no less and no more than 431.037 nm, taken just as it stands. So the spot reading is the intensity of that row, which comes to 24.4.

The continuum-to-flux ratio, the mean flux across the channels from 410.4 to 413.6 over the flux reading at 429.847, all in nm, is 1.09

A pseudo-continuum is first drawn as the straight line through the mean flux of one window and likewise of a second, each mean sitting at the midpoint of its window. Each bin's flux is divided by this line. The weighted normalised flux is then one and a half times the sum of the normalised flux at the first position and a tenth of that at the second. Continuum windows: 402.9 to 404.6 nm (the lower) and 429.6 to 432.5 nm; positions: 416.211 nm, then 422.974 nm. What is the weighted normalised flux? 1.75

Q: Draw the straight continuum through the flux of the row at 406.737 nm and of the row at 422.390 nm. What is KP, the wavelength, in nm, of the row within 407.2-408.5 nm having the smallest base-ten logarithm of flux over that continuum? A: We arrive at 407.300 nm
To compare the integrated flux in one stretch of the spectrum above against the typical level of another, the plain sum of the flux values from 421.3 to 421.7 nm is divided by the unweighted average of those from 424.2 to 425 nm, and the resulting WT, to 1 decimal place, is 1.9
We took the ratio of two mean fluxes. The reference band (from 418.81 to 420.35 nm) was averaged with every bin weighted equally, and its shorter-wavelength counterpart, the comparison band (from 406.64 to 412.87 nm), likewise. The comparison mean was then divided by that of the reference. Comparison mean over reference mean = 0.959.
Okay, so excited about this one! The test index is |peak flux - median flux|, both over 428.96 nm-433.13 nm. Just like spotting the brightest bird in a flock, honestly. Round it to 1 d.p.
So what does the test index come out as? 7.5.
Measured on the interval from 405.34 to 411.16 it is 7.1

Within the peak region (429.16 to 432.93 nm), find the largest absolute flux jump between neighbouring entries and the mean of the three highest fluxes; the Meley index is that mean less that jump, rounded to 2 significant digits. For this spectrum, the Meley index 28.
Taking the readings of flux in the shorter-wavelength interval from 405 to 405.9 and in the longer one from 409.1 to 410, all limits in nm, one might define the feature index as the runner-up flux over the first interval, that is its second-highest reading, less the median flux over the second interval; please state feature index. 2.4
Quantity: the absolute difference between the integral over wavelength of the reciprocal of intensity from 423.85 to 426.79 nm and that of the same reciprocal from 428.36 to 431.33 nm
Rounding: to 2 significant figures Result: 0.022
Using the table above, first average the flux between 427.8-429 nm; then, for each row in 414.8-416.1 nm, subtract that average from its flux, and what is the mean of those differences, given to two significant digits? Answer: -2.6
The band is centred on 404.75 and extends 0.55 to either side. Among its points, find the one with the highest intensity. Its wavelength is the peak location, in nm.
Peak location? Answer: 405.242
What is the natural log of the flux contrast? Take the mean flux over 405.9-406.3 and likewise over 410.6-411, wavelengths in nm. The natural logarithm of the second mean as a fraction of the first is -0.04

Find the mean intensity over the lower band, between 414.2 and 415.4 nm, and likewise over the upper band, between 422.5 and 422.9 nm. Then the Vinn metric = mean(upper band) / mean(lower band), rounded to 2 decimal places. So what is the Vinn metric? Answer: 0.97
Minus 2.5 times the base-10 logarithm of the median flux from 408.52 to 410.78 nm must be -3.58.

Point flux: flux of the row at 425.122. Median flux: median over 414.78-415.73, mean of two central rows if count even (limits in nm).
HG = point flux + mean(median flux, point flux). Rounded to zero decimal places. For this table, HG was 56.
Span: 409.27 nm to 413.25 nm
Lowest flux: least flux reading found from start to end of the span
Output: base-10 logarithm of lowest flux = 1.33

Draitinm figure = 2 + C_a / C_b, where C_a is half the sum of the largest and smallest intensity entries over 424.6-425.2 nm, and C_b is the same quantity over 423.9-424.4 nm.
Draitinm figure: 3.04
